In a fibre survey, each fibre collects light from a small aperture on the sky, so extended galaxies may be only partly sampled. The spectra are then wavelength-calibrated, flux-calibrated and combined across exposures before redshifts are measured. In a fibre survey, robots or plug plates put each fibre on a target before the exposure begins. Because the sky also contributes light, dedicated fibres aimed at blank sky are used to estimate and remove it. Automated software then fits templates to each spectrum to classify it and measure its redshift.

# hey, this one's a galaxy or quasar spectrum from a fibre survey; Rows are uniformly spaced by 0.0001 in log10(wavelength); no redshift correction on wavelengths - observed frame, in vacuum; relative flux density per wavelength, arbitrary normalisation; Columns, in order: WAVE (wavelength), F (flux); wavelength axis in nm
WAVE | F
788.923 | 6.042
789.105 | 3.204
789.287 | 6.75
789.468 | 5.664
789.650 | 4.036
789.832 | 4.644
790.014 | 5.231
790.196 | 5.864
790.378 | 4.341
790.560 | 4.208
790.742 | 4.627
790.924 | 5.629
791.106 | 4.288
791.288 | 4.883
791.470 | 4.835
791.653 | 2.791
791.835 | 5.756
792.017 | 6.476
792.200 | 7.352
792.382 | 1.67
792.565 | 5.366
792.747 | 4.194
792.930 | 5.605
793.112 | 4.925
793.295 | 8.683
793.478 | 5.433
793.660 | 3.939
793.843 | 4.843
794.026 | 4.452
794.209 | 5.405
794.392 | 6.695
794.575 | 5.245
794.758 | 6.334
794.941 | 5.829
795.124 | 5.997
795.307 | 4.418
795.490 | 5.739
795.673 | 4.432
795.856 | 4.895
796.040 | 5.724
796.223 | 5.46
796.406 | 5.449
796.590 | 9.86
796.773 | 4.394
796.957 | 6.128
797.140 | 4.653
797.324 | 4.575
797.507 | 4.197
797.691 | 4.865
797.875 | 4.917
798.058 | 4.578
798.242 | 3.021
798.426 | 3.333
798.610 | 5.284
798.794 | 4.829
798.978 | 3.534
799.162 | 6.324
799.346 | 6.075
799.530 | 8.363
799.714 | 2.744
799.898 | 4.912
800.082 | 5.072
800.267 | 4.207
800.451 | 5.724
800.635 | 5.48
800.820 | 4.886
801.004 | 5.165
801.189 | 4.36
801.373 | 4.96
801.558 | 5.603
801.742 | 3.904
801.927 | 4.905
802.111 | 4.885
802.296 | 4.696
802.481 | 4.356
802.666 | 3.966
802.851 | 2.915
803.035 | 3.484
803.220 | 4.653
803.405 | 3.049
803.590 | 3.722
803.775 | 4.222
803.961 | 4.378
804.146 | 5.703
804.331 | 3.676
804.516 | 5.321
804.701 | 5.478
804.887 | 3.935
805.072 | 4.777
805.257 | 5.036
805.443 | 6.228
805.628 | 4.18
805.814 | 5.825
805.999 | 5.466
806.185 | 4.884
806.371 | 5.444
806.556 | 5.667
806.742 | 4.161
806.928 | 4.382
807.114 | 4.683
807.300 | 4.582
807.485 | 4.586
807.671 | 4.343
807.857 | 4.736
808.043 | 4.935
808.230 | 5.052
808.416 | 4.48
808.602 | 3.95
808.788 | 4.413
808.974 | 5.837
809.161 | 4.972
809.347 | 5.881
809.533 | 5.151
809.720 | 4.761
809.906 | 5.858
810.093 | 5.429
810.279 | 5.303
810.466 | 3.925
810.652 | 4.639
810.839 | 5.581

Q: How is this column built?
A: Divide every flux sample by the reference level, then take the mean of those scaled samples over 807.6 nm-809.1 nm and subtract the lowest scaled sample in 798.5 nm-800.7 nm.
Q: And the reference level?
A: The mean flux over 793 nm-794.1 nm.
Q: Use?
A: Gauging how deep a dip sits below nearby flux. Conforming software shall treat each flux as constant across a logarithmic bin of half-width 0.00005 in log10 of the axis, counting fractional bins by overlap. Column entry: 0.37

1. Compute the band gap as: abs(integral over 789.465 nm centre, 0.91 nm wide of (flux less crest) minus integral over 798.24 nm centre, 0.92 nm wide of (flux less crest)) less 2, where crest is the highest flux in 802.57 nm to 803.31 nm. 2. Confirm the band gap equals -1.4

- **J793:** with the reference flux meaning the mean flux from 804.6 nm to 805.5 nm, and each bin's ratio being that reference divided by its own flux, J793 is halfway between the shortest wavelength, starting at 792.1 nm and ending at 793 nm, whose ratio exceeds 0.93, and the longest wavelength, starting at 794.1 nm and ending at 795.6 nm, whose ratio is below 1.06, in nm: 793.94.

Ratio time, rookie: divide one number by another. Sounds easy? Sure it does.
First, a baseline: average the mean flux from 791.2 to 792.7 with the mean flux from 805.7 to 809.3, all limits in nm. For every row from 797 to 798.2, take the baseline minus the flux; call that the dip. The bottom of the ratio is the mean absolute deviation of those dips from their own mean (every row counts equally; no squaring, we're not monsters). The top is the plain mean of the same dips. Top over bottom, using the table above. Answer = 1.4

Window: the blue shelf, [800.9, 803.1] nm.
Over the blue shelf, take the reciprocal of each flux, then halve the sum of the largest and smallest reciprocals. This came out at 0.26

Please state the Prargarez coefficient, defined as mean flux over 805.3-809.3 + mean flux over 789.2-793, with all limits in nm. 9.9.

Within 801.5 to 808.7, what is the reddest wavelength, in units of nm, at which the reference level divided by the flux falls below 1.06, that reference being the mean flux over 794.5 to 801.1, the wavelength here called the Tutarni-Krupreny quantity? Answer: 808.230 nm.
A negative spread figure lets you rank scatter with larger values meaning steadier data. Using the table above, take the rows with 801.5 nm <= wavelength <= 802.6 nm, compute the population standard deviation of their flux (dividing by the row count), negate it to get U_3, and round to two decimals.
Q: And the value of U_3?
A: -0.52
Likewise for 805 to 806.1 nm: -0.68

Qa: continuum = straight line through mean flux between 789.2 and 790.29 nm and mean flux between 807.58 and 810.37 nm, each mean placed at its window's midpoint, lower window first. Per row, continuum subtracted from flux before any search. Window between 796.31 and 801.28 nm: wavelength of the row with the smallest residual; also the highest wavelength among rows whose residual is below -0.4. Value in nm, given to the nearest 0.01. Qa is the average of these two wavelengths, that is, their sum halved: 800.45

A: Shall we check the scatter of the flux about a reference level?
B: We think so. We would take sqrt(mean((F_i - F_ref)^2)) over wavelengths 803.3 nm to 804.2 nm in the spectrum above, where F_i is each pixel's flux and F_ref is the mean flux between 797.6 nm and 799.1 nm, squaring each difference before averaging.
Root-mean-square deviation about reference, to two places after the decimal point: 0.88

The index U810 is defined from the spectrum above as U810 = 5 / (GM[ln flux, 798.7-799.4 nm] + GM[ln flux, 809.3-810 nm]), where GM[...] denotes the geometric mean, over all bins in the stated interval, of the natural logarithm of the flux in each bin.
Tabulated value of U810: 1.52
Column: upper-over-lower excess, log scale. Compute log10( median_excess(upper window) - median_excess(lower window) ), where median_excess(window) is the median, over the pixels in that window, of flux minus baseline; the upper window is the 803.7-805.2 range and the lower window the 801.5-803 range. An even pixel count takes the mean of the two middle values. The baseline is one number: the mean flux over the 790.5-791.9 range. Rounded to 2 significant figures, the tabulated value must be -1.3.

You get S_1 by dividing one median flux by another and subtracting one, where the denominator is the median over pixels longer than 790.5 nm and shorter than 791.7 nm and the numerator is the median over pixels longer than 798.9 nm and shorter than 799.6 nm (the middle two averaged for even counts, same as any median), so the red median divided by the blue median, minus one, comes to 0.3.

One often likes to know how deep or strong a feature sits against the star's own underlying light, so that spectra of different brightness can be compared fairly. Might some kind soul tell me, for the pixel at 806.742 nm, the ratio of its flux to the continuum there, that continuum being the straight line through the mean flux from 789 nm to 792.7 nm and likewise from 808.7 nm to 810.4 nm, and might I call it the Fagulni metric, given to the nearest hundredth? 0.80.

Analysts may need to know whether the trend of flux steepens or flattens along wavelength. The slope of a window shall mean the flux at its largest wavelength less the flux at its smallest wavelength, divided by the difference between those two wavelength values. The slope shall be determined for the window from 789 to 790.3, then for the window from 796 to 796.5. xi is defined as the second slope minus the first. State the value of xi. -3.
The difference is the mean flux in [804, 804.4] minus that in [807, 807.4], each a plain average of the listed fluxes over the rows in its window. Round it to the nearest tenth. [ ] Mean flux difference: 0.1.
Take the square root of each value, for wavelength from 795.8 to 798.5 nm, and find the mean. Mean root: 2.23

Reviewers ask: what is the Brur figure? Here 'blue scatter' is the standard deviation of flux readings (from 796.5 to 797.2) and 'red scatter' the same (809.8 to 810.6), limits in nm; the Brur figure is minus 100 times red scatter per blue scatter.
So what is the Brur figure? -33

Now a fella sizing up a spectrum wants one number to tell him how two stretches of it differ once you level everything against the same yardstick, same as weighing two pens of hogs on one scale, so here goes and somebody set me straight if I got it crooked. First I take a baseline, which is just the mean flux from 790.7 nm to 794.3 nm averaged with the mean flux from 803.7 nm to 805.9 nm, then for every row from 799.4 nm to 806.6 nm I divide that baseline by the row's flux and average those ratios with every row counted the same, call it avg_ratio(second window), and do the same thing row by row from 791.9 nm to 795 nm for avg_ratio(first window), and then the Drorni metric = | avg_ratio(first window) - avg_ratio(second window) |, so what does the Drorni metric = 0.057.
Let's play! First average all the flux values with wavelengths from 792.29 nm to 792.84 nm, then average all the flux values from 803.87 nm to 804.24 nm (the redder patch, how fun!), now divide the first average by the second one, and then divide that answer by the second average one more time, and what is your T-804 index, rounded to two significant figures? 0.15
